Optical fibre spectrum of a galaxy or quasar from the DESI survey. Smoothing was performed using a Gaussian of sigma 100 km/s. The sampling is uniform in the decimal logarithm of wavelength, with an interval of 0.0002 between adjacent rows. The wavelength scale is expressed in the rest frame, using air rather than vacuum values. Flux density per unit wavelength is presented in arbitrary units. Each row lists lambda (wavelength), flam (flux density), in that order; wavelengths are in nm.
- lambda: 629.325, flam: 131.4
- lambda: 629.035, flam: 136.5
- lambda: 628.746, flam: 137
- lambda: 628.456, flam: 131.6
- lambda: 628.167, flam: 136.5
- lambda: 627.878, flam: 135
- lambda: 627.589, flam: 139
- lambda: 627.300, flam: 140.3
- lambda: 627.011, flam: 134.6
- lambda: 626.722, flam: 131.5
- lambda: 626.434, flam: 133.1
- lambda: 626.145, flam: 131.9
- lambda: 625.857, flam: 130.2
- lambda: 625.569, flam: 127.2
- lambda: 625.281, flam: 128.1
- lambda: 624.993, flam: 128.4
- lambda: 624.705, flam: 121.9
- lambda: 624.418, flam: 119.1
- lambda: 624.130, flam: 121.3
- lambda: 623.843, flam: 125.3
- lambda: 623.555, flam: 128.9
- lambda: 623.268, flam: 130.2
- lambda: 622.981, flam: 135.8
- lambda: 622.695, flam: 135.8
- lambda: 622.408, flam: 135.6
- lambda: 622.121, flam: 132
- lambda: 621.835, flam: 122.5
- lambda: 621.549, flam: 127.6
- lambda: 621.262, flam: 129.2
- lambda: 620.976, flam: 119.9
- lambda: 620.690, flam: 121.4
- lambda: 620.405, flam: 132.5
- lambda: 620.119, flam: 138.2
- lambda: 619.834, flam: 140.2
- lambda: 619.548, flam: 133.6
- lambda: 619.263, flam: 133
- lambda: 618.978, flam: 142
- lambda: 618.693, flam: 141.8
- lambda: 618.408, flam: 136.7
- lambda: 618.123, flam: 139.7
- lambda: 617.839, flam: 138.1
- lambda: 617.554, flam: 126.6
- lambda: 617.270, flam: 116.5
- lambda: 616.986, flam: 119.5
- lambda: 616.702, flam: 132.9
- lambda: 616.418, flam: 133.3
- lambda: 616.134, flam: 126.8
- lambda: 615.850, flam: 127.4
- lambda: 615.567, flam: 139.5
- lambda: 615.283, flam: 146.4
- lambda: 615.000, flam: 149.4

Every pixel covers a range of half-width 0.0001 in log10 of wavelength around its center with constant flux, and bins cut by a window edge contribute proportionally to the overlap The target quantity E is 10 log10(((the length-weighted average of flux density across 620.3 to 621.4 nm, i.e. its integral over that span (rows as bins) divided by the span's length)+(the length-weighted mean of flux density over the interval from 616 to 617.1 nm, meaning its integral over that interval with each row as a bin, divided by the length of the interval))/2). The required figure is 21.0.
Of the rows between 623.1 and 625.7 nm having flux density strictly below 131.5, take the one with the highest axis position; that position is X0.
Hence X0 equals 625.569 nm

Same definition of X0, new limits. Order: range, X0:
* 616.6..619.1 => 617.554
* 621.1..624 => 623.843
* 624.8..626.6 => 625.857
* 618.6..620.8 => 620.690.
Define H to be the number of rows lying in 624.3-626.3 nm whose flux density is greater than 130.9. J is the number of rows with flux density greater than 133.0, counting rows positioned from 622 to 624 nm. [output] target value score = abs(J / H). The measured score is 3.0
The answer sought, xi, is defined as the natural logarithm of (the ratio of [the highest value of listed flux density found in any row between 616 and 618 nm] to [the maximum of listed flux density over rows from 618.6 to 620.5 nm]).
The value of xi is -0.03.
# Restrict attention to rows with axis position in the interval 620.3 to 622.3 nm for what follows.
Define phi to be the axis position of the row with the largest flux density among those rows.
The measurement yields 620.405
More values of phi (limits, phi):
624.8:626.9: 626.434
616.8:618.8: 618.693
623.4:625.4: 623.555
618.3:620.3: 618.978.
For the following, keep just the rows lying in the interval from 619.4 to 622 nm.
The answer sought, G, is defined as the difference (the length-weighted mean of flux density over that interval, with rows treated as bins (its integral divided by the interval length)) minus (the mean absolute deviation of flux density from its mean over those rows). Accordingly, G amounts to 124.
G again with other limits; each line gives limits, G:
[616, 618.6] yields 123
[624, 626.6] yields 123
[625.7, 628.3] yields 132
